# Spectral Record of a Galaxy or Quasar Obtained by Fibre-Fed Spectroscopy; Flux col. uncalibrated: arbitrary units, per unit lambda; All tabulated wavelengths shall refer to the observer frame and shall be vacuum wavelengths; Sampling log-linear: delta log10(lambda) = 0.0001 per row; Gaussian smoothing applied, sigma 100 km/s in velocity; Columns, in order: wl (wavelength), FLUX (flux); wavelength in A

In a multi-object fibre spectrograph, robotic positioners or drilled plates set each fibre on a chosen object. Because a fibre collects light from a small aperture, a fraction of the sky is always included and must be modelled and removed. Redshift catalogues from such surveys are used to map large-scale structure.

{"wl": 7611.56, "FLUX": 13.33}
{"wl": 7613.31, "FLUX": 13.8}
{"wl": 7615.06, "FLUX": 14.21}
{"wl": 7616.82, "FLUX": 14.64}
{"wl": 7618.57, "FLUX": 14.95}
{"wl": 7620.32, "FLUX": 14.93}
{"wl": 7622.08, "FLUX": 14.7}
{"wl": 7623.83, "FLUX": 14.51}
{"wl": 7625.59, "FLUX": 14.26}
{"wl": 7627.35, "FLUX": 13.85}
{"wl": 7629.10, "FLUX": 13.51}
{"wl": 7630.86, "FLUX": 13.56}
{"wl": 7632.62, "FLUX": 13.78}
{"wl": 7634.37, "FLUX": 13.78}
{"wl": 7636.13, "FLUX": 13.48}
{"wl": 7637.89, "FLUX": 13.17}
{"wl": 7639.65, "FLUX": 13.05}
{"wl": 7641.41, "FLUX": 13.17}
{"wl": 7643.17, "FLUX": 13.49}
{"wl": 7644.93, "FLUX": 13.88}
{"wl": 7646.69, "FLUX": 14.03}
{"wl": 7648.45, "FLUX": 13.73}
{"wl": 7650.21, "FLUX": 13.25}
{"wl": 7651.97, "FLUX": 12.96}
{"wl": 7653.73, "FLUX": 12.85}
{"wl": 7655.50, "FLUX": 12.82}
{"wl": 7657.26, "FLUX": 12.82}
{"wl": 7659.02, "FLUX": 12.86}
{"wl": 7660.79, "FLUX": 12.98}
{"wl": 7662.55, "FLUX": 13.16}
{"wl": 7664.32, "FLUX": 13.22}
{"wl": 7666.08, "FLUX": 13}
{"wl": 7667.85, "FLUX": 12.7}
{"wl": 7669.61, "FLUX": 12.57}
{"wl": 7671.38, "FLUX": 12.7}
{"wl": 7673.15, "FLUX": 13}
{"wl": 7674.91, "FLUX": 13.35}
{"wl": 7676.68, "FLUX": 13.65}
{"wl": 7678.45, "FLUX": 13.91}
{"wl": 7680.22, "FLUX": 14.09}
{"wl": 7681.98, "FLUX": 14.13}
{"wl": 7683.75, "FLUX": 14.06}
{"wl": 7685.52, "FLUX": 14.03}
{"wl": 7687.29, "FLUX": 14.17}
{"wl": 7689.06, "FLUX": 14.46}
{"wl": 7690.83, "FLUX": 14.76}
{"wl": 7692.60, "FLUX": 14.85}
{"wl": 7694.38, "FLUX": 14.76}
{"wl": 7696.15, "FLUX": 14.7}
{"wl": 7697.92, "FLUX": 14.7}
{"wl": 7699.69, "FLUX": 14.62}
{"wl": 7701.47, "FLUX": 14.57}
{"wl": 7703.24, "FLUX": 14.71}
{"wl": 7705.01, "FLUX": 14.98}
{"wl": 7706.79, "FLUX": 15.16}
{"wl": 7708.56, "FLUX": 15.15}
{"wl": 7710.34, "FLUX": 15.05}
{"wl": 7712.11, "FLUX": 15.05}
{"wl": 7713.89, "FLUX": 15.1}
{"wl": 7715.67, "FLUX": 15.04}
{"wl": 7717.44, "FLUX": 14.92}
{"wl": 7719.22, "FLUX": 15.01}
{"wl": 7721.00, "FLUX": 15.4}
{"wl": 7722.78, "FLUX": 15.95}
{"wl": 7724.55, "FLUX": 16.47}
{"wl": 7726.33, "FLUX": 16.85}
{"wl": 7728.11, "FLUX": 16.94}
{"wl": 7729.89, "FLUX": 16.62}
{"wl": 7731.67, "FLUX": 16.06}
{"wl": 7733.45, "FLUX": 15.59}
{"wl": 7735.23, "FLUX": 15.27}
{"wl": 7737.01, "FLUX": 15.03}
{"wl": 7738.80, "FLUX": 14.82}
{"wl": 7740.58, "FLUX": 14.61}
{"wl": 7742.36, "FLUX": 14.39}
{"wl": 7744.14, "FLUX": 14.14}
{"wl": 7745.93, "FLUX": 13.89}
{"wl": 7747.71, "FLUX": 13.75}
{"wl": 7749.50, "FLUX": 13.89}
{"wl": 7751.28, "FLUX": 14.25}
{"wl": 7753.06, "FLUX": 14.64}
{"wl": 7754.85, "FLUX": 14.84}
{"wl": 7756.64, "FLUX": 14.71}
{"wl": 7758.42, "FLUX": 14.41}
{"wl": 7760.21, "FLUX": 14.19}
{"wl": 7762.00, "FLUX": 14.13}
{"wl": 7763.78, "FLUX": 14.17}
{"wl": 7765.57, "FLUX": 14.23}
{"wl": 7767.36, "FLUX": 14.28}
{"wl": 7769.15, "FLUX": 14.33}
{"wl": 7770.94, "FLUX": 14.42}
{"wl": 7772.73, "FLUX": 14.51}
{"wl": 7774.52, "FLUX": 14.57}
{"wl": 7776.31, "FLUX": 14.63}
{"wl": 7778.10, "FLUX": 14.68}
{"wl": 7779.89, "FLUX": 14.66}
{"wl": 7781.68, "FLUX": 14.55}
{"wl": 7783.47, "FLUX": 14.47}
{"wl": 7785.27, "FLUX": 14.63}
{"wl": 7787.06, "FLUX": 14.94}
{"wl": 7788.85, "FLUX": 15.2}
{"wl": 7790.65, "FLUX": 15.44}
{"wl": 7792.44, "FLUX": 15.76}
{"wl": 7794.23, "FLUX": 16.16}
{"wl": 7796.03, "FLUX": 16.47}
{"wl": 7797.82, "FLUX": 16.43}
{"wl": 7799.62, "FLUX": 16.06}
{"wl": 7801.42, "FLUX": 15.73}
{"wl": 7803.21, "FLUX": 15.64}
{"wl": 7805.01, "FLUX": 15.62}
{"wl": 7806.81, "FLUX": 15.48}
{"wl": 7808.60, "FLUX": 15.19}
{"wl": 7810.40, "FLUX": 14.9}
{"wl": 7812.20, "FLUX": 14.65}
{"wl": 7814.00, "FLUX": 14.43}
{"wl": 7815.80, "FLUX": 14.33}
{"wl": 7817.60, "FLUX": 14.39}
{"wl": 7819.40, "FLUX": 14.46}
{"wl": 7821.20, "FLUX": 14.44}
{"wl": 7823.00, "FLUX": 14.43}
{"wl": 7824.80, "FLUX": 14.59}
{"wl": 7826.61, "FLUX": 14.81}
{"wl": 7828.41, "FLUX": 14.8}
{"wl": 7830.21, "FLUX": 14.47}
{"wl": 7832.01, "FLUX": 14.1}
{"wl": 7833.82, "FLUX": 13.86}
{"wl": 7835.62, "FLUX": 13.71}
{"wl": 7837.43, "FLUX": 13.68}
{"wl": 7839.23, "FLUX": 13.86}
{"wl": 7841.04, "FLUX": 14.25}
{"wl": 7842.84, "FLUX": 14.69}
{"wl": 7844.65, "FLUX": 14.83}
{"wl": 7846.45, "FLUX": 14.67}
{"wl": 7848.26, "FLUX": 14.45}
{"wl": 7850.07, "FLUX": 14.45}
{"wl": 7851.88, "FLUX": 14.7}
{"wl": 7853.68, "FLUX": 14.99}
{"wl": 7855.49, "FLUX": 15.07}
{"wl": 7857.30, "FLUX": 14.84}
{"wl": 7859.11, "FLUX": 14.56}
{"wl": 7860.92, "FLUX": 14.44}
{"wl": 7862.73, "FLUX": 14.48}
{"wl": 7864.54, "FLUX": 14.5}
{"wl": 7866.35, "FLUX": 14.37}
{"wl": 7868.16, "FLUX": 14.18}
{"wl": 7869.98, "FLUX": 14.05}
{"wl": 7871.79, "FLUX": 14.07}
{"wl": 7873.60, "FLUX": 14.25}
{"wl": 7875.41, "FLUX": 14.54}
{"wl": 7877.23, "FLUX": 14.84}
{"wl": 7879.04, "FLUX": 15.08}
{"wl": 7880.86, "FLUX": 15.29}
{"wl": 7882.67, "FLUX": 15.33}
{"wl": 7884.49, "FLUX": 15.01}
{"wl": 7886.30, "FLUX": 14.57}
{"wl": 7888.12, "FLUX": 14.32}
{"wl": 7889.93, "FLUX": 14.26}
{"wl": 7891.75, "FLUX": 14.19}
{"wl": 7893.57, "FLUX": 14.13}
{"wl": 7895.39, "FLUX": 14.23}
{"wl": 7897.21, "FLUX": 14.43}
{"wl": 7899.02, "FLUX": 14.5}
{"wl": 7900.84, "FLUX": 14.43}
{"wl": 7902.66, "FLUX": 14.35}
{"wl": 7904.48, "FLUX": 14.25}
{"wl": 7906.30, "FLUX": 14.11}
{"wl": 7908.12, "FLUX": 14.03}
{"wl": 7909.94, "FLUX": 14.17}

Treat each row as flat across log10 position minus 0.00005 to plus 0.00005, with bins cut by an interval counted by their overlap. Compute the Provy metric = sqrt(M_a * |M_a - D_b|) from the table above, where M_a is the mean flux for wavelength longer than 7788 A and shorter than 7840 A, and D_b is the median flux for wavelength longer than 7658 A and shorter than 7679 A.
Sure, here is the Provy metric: 5.4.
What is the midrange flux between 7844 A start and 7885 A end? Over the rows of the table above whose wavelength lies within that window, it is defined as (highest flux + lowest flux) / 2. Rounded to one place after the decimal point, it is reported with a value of 14.7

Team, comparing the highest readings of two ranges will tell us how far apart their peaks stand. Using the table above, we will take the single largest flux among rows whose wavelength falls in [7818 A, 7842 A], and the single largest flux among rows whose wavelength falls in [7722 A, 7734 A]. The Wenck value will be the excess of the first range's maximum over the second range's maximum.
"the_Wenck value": -2.1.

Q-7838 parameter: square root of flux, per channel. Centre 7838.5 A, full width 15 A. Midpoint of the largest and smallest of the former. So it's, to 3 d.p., 3.775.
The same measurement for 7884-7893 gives 3.821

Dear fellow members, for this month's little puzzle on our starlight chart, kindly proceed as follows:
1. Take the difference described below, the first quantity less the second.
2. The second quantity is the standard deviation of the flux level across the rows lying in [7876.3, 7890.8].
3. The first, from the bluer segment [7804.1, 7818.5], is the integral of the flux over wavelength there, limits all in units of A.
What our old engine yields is 214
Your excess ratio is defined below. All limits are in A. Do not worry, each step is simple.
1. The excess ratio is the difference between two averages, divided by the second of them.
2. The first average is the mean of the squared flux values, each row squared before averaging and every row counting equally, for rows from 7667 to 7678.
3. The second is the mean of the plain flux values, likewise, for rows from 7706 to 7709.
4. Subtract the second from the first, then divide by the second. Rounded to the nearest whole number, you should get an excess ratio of 10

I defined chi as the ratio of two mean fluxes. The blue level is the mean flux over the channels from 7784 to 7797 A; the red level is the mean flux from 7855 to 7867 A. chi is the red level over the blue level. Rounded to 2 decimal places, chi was 0.94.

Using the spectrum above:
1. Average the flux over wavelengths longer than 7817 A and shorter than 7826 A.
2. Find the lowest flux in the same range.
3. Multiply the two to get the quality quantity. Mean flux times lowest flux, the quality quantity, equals 208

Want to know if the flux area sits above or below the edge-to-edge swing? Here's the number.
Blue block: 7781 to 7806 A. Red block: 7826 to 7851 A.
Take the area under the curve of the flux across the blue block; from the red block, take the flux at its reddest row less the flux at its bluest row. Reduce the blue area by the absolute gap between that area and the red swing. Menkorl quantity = -0.4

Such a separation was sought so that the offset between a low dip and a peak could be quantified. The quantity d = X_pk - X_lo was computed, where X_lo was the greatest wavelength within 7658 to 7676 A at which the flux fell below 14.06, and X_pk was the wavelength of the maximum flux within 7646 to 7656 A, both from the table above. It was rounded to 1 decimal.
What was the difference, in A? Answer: -28.2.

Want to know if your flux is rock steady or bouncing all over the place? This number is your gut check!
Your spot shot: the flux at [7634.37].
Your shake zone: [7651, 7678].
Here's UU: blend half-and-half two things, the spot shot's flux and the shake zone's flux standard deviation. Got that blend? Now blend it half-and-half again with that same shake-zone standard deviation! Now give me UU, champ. 3.65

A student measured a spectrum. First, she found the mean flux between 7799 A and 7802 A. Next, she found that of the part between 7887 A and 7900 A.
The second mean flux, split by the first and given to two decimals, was 0.90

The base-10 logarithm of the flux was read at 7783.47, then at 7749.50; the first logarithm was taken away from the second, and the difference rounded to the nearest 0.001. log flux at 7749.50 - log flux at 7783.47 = -0.018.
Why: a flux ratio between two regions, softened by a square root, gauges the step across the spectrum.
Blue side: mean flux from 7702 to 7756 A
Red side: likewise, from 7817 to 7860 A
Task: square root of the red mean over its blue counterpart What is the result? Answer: 0.98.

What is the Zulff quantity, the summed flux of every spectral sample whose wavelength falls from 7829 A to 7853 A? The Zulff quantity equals 186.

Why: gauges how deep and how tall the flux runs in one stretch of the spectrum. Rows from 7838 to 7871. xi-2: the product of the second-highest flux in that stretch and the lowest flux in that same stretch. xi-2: 208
